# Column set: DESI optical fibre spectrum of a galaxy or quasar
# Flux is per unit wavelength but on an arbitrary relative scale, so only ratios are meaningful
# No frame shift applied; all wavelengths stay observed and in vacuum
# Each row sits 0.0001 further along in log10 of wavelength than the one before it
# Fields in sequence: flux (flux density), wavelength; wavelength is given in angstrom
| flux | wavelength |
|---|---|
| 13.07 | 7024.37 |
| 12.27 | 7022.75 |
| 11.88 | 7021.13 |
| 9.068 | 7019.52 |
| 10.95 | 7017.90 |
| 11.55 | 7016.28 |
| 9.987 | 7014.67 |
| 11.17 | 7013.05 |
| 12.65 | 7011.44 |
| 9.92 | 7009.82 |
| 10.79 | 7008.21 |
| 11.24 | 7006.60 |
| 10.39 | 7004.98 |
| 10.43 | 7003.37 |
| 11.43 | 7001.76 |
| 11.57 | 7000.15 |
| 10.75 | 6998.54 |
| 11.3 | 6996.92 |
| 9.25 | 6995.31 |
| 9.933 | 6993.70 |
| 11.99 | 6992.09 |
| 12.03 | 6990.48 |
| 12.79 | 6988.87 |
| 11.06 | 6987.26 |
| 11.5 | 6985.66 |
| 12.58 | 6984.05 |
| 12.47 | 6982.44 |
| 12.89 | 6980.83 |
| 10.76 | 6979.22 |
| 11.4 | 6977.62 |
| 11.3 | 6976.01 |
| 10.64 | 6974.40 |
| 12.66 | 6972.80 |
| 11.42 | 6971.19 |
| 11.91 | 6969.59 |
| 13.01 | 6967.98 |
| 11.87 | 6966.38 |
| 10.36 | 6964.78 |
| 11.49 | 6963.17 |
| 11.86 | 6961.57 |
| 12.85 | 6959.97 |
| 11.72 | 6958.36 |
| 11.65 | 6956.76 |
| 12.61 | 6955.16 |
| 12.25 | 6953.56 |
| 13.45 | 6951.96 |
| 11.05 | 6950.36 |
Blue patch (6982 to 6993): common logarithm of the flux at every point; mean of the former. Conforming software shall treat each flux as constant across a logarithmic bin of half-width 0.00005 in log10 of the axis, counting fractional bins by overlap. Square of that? 1.17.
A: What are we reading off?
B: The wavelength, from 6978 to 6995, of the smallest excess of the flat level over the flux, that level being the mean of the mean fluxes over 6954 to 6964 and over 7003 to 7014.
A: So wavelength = 6980.83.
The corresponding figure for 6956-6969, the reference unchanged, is 6967.98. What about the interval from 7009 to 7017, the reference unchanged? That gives 7011.44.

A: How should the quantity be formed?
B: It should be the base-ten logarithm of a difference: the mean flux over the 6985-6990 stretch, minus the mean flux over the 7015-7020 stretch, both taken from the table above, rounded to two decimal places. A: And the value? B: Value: 0.10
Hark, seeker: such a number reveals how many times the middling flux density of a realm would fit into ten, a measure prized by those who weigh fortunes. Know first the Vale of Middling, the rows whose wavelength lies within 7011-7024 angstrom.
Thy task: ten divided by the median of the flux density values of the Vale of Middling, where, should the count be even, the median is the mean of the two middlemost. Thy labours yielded 0.88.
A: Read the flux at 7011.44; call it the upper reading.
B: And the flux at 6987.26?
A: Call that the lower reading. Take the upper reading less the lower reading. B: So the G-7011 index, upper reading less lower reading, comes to 1.6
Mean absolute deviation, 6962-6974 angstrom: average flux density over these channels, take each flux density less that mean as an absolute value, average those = 0.62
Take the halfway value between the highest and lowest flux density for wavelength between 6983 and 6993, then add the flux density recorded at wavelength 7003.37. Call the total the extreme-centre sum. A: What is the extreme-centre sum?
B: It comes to 22.4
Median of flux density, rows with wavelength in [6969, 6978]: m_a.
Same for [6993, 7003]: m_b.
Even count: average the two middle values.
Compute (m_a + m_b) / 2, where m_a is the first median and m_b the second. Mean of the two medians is 11.2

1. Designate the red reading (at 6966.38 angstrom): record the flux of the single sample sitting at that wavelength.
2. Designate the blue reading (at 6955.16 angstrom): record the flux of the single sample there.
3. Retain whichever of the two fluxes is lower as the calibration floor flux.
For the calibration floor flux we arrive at 11.9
